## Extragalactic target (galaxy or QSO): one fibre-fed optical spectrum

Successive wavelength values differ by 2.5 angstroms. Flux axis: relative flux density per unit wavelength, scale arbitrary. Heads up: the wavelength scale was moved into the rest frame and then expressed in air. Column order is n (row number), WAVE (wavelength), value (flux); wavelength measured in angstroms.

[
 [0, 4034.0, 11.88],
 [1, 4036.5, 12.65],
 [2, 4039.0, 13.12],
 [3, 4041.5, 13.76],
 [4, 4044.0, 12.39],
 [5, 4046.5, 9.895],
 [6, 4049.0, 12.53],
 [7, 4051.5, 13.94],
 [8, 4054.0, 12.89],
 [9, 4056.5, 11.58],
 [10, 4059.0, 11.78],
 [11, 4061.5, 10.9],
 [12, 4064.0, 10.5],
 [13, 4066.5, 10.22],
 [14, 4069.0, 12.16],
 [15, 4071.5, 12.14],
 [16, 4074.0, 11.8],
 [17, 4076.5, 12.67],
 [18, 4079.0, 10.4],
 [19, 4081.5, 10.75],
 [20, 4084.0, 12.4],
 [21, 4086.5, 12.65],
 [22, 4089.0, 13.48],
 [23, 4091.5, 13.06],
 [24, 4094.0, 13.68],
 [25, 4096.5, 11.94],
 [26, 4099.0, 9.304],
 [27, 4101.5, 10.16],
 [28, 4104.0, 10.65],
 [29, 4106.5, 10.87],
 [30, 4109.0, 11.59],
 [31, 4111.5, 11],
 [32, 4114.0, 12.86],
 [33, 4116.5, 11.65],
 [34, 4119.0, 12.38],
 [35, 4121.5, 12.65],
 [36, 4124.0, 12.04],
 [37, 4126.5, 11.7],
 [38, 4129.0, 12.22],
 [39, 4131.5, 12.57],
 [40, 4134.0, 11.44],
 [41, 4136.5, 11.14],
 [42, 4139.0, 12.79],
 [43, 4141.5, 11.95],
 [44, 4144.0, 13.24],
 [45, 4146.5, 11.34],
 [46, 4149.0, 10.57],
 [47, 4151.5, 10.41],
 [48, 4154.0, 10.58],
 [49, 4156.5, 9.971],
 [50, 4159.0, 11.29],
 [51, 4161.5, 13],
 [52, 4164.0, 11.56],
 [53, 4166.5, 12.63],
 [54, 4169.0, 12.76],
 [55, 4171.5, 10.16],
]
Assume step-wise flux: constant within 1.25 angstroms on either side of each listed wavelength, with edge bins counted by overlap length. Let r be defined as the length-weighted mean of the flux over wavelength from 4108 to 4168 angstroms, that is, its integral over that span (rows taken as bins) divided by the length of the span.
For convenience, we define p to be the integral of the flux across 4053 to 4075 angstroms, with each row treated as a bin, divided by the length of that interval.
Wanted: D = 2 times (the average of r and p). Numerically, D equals 23.3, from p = 11.5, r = 11.8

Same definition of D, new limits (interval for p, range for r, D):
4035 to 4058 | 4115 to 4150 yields 24.5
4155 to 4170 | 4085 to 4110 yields 23.6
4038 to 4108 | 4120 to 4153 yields 23.7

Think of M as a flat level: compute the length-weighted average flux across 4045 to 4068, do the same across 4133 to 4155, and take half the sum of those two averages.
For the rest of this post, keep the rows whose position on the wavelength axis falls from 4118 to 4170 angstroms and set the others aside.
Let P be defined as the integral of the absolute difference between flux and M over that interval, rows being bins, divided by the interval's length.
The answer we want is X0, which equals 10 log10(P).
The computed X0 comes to -0.9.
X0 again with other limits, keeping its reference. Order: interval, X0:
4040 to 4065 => 0.6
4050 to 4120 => -0.1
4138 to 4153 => -0.3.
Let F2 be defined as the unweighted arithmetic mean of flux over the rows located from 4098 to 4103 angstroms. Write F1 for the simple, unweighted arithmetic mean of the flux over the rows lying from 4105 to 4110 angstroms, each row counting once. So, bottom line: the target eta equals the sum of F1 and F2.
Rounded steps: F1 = 11.2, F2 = 9.7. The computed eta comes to 21.0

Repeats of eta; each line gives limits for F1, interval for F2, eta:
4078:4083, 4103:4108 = 21.3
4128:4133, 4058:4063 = 23.7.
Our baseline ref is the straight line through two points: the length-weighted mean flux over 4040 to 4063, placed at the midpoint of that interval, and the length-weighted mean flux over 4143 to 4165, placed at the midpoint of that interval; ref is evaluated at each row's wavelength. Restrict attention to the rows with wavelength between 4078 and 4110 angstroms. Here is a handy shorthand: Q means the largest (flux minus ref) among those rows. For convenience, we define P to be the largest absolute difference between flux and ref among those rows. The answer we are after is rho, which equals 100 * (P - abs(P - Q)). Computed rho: 186.5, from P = 2.47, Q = 1.86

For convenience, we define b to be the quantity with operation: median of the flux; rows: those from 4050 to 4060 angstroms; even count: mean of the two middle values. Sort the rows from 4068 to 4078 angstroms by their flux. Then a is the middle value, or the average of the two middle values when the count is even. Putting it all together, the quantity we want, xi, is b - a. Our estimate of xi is 0.2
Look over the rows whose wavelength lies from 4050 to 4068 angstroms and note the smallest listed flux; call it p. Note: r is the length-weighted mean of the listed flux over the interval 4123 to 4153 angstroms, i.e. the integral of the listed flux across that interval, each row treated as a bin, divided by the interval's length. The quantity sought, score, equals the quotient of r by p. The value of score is 1.15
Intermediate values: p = 10.22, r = 11.8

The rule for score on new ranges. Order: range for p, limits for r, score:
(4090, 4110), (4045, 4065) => 1.27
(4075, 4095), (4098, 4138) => 1.11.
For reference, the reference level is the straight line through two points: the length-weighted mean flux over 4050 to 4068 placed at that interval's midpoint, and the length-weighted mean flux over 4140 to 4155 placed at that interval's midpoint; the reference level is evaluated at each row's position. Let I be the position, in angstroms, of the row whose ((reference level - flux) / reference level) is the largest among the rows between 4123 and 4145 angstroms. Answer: 4136.5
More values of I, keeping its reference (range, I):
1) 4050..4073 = 4066.5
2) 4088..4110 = 4099.0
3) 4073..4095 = 4079.0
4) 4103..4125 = 4104.0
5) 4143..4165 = 4156.5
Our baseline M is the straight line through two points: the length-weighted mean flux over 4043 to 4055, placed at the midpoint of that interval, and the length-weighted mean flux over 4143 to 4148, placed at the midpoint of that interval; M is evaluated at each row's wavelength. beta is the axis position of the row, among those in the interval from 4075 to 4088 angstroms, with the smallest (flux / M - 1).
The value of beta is 4079.0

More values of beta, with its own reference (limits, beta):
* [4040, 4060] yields 4046.5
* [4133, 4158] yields 4156.5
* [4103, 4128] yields 4104.0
